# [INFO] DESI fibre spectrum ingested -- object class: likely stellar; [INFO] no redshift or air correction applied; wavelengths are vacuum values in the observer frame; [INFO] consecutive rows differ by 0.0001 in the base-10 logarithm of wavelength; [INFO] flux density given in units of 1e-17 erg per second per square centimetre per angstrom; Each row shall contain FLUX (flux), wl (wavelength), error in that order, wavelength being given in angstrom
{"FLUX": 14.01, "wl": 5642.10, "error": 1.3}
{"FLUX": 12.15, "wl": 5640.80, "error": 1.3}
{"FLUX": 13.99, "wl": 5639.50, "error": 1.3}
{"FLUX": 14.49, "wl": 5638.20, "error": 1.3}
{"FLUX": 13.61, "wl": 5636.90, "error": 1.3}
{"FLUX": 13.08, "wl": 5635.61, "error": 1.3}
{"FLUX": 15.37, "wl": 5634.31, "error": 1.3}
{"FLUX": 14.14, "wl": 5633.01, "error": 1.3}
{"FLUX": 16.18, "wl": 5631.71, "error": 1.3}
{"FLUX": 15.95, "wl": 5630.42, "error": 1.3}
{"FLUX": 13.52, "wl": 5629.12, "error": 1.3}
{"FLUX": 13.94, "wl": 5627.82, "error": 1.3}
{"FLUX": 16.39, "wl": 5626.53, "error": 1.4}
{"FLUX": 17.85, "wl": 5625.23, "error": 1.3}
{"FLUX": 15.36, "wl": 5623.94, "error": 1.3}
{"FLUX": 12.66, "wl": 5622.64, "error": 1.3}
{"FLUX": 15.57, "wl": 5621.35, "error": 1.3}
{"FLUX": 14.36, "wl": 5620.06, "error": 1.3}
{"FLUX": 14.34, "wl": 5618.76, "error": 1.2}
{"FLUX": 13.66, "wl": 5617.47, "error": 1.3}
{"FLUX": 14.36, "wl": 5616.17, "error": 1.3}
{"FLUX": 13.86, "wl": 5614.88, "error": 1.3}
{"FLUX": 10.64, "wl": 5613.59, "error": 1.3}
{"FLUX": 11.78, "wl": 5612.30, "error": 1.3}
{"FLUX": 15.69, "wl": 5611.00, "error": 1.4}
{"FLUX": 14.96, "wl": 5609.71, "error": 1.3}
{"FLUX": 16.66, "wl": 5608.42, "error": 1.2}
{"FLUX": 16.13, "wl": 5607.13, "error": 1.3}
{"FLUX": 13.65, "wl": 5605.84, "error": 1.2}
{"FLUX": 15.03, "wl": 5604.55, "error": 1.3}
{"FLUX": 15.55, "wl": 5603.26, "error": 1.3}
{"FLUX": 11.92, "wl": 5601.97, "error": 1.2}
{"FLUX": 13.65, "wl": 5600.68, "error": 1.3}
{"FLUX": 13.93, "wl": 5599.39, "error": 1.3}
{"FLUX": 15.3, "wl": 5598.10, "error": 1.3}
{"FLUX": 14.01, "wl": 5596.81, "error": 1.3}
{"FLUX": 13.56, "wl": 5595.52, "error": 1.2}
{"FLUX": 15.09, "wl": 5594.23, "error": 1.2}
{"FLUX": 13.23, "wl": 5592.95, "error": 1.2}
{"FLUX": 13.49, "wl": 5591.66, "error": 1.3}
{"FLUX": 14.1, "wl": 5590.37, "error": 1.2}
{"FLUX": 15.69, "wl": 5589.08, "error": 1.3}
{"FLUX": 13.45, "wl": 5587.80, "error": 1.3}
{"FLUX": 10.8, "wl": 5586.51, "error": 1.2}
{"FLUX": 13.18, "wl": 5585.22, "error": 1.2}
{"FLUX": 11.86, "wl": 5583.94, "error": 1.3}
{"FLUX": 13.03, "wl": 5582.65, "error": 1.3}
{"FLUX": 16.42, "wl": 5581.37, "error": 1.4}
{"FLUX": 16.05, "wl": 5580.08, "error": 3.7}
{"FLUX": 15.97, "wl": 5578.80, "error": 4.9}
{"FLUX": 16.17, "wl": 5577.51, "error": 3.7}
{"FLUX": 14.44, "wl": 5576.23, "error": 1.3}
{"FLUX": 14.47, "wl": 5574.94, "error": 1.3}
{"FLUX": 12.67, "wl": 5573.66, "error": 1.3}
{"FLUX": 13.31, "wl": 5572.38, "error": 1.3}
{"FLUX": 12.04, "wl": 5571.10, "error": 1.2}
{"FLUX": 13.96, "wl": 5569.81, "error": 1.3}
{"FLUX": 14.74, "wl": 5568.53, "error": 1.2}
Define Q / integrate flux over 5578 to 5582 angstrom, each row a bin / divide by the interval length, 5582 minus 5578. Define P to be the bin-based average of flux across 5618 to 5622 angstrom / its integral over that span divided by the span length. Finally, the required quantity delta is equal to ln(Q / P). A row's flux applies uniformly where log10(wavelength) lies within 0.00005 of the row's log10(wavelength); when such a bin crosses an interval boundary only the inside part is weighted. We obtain 0.089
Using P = 14.7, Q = 16.1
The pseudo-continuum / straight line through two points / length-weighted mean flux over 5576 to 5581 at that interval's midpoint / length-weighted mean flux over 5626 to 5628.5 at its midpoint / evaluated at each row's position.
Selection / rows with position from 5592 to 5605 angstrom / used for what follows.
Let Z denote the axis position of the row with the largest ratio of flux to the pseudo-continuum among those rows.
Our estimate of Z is 5603.26 angstrom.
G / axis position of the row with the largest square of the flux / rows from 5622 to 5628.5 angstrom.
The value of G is 5625.23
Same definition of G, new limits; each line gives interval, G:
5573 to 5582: 5581.37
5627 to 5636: 5631.71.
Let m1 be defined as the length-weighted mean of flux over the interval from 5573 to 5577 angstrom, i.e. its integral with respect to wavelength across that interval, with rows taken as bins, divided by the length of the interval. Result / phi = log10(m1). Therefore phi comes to 1.145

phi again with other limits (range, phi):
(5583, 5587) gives 1.081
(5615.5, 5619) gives 1.149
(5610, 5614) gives 1.114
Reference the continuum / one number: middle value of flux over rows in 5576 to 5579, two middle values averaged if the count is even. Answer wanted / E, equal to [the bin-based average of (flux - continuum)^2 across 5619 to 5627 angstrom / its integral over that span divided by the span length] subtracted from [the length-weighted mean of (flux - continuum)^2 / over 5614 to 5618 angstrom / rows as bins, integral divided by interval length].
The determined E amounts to 3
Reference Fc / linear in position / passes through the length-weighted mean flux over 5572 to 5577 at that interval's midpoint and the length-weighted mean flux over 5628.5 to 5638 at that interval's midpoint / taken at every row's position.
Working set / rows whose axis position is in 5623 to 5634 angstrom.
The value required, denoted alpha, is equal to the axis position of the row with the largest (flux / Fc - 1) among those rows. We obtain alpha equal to 5625.23 angstrom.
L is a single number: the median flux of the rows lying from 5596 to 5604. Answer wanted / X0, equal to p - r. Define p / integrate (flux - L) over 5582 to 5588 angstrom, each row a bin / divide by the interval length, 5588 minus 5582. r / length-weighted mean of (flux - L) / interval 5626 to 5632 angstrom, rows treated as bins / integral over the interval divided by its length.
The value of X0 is -2.7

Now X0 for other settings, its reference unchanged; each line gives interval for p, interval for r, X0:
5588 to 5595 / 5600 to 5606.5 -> 0.3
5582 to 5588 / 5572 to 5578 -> -1.8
